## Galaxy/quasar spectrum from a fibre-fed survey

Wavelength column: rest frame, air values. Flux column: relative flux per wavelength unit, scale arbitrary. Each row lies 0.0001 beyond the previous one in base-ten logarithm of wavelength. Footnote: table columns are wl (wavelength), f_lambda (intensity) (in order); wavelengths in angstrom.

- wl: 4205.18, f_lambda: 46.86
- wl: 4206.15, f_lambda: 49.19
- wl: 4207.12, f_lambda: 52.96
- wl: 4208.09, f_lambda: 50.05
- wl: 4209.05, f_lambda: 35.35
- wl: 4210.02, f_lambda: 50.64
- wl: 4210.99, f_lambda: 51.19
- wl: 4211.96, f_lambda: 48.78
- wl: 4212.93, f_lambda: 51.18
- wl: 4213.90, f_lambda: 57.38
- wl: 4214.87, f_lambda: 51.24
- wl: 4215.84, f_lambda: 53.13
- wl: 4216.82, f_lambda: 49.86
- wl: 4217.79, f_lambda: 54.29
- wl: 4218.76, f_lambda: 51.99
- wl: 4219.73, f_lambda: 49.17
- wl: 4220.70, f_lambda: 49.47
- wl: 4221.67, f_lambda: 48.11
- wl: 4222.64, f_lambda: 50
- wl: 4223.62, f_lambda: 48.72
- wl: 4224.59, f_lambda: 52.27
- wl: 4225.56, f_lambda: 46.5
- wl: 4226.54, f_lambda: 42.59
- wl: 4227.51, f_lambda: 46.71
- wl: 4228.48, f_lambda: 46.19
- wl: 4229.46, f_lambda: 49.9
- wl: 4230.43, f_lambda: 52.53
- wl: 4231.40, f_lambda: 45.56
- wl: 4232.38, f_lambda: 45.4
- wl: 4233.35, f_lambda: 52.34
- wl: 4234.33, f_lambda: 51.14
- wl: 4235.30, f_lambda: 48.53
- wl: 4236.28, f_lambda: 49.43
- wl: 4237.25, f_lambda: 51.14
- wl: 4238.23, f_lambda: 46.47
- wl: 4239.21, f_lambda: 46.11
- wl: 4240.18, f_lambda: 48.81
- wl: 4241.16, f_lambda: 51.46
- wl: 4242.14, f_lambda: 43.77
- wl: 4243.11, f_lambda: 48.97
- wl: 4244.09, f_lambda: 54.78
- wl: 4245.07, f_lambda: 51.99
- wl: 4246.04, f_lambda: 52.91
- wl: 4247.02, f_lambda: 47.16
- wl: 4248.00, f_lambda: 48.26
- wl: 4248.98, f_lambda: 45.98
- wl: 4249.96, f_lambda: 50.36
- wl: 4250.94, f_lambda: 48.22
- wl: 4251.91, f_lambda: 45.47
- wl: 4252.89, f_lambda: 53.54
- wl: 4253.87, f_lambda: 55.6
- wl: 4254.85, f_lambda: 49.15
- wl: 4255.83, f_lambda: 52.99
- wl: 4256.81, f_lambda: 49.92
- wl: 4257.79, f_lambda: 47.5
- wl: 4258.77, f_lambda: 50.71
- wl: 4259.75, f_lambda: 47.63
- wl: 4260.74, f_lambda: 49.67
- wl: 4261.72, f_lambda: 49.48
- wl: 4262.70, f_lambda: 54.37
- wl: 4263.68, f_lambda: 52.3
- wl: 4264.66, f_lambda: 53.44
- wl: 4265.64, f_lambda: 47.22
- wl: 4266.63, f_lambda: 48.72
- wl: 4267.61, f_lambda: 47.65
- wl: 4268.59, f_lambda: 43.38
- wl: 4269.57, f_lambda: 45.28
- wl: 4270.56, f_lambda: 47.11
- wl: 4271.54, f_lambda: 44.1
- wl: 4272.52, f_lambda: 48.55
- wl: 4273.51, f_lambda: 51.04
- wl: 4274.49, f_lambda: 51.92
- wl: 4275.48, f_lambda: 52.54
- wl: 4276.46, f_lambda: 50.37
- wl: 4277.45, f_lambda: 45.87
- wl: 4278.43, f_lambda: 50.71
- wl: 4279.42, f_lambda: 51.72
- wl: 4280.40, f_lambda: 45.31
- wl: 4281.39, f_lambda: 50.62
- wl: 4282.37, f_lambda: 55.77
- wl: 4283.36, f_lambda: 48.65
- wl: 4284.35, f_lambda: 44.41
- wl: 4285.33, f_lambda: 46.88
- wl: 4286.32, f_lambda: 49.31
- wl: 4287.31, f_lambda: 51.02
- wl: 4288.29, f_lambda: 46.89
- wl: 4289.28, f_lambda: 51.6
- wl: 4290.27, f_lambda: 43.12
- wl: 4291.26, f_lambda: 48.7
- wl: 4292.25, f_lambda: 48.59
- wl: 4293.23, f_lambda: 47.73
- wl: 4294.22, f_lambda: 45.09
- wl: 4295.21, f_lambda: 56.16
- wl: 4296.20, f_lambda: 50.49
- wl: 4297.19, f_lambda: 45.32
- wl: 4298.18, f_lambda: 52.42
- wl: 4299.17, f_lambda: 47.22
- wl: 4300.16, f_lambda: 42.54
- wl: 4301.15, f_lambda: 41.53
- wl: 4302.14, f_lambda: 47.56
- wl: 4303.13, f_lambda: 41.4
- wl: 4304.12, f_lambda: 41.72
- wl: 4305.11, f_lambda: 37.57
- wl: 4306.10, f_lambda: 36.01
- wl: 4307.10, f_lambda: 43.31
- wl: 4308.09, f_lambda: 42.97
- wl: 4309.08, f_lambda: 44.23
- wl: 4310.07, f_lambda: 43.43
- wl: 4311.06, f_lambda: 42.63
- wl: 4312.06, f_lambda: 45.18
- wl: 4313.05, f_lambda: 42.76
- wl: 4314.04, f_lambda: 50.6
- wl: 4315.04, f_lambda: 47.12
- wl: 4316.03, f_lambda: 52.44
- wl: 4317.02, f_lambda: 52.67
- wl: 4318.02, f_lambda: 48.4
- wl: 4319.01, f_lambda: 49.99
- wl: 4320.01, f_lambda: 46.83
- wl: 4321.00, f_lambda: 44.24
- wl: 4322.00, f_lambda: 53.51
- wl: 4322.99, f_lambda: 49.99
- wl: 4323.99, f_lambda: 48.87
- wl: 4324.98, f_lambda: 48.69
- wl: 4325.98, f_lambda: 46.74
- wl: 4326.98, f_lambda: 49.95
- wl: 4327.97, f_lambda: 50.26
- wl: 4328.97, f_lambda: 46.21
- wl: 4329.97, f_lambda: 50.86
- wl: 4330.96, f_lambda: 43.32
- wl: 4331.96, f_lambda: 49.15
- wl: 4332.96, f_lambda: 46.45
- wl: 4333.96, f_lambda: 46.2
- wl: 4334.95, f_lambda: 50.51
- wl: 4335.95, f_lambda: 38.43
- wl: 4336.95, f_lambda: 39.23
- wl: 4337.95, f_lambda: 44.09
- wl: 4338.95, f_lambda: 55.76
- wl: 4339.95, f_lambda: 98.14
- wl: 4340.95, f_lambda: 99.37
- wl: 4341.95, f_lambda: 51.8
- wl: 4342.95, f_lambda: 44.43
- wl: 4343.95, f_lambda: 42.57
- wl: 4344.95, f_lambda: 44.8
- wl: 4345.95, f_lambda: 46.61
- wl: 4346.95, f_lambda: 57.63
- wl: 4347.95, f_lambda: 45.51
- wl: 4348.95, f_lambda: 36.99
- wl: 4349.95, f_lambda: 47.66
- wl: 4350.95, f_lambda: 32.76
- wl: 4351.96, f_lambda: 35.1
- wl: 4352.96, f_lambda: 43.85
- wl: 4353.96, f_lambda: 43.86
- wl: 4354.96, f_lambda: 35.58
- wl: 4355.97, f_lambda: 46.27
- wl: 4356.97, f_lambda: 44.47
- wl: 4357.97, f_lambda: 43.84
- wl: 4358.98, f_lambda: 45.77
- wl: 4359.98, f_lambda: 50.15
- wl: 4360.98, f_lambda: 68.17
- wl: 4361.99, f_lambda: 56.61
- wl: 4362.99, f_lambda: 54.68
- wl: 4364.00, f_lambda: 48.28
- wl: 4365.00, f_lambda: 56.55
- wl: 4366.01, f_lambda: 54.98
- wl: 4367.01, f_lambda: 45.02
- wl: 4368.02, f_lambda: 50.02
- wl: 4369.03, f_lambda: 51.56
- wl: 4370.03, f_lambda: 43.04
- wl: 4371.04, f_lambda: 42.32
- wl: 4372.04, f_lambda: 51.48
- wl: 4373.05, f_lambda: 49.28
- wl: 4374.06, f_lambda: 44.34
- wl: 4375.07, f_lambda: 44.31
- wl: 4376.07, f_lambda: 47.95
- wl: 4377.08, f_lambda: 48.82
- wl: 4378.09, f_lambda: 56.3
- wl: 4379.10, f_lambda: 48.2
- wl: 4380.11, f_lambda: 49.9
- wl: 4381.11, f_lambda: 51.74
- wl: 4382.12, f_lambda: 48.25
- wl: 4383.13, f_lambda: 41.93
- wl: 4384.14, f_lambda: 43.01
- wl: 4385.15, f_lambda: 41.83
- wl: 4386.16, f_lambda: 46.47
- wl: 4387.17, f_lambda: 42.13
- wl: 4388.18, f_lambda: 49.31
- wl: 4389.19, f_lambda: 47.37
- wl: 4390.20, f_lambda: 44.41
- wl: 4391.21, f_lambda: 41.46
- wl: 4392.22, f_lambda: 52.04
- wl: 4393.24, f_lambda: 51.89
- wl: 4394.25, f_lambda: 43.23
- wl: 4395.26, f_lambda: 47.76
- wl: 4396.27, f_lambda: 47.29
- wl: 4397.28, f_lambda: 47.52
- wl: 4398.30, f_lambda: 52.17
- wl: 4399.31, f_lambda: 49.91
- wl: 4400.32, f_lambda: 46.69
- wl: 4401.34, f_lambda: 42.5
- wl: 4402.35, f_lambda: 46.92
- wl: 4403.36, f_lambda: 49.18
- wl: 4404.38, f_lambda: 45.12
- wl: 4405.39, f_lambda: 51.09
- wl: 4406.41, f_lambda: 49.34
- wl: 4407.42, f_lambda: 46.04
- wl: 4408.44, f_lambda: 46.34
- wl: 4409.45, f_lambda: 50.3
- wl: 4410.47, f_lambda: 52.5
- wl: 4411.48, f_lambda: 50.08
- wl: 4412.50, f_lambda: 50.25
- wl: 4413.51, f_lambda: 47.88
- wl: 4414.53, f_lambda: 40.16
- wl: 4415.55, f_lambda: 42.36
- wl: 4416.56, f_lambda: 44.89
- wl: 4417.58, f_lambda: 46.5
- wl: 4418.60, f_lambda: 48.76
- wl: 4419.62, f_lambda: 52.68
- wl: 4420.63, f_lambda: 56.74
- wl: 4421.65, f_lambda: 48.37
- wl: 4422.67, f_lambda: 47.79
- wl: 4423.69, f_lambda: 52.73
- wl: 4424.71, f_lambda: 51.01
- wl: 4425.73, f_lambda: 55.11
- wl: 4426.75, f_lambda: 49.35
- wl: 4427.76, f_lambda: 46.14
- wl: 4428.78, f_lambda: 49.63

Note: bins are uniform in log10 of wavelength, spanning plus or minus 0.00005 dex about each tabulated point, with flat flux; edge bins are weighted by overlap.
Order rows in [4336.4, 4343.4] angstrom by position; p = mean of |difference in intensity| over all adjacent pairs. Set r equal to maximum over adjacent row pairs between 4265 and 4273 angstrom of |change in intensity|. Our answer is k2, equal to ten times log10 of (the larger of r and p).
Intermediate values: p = 19.2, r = 4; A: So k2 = 13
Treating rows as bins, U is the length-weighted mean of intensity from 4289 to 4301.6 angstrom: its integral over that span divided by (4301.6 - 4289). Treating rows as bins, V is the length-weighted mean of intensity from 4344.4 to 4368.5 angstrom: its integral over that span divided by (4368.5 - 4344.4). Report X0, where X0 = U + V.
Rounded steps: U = 47.7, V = 47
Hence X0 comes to 95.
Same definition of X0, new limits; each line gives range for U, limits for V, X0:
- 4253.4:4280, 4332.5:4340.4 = 102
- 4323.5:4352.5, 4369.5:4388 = 96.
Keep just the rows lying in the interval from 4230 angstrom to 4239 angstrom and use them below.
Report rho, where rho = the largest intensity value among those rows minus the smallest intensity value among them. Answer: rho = 7.1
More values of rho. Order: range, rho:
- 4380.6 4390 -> 9.9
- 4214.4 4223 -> 6.2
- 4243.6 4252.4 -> 9.3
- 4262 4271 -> 11.0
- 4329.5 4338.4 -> 12.4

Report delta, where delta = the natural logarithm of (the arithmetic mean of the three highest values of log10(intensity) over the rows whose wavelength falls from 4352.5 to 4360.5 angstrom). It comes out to 0.516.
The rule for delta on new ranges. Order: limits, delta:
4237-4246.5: 0.546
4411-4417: 0.527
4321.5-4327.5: 0.536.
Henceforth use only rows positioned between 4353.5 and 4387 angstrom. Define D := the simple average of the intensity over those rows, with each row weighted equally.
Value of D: 48.33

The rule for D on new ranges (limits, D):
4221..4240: 48.40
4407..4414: 49.06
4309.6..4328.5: 48.12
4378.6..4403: 46.83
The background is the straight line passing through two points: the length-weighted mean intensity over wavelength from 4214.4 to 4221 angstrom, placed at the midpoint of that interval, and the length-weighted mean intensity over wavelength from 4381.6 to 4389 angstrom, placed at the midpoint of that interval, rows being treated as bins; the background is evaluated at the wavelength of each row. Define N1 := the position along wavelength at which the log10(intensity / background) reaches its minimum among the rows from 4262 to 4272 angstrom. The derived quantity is 4268.59 angstrom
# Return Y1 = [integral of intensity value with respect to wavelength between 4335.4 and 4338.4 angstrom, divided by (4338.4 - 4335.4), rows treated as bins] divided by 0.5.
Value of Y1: 81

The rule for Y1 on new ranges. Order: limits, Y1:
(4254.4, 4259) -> 100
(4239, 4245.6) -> 99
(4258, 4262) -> 98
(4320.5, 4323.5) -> 99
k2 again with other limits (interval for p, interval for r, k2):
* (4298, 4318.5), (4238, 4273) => 9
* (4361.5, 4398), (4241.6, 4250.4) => 8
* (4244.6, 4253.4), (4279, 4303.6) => 10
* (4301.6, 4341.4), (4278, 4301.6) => 10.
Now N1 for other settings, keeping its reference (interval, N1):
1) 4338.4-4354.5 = 4350.95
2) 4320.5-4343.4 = 4335.95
